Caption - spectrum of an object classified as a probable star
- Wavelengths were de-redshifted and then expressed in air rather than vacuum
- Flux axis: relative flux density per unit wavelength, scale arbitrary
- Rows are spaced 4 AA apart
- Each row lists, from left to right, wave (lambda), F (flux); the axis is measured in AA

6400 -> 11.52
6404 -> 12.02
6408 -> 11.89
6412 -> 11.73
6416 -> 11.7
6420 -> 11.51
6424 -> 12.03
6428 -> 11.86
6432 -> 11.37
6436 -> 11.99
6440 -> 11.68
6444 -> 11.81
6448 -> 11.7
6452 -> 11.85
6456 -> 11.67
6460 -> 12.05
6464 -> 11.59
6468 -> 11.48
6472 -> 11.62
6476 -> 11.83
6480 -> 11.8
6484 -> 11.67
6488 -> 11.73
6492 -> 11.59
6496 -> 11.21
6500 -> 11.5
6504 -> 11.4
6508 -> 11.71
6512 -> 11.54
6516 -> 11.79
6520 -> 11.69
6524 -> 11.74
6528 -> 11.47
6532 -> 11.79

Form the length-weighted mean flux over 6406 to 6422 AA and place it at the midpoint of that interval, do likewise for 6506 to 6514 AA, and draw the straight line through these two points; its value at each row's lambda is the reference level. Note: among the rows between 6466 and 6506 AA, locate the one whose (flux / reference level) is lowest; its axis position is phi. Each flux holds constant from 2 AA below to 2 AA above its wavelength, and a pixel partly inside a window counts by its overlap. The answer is 6496 AA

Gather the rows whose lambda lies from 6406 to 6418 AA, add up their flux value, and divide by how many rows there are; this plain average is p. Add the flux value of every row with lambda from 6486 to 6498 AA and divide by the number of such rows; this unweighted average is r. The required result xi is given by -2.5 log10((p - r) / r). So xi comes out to 4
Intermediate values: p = 11.8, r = 11.5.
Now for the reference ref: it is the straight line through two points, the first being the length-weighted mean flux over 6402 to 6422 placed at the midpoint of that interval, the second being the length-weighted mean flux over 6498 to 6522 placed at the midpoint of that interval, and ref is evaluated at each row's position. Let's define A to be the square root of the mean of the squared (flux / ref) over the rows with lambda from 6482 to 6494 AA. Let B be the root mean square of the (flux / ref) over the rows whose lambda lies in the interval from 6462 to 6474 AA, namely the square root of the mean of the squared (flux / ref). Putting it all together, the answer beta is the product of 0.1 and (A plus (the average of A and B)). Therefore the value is 0.200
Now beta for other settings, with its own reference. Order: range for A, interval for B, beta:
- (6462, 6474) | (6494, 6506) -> 0.197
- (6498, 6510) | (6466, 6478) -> 0.199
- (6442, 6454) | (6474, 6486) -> 0.201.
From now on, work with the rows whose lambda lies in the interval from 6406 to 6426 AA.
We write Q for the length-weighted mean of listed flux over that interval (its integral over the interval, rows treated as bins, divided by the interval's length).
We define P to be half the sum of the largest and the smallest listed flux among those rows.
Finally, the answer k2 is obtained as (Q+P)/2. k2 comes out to 11.8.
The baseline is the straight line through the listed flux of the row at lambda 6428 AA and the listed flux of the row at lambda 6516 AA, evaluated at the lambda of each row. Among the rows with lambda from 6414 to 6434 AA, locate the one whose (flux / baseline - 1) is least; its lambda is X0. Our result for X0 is 6432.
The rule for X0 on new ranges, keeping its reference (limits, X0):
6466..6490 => 6468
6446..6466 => 6464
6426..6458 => 6432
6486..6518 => 6496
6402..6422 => 6420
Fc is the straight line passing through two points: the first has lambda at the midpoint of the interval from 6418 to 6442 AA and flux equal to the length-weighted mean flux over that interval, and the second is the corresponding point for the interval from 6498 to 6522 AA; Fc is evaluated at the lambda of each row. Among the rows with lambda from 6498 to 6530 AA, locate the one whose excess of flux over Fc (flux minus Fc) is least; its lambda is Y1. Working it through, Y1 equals 6504 AA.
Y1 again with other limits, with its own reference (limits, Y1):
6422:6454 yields 6432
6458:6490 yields 6468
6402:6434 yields 6432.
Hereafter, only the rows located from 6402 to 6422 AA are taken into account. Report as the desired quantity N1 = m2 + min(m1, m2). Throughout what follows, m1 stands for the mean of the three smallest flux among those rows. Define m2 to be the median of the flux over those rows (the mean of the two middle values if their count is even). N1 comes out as 23.4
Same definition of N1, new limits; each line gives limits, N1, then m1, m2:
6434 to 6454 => 23.5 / 11.73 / 11.8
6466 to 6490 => 23.3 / 11.59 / 11.7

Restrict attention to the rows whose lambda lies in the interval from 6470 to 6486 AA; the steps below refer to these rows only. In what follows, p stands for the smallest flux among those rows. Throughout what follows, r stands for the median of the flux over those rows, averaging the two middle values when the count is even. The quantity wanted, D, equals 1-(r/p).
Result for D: -0.010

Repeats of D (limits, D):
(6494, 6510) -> -0.021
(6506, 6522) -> -0.014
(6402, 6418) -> -0.009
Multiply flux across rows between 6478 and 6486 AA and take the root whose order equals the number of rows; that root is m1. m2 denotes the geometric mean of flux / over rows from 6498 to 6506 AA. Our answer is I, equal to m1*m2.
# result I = 134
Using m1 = 11.7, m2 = 11.4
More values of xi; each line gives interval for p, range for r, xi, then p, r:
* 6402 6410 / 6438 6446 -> 4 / 12.0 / 11.7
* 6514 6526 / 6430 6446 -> 7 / 11.7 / 11.7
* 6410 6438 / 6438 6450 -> 8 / 11.7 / 11.7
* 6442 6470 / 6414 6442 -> 10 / 11.7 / 11.7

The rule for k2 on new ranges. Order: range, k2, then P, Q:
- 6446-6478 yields 11.7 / 11.8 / 11.72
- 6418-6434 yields 11.7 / 11.7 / 11.69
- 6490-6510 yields 11.5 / 11.5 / 11.48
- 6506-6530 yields 11.6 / 11.6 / 11.66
